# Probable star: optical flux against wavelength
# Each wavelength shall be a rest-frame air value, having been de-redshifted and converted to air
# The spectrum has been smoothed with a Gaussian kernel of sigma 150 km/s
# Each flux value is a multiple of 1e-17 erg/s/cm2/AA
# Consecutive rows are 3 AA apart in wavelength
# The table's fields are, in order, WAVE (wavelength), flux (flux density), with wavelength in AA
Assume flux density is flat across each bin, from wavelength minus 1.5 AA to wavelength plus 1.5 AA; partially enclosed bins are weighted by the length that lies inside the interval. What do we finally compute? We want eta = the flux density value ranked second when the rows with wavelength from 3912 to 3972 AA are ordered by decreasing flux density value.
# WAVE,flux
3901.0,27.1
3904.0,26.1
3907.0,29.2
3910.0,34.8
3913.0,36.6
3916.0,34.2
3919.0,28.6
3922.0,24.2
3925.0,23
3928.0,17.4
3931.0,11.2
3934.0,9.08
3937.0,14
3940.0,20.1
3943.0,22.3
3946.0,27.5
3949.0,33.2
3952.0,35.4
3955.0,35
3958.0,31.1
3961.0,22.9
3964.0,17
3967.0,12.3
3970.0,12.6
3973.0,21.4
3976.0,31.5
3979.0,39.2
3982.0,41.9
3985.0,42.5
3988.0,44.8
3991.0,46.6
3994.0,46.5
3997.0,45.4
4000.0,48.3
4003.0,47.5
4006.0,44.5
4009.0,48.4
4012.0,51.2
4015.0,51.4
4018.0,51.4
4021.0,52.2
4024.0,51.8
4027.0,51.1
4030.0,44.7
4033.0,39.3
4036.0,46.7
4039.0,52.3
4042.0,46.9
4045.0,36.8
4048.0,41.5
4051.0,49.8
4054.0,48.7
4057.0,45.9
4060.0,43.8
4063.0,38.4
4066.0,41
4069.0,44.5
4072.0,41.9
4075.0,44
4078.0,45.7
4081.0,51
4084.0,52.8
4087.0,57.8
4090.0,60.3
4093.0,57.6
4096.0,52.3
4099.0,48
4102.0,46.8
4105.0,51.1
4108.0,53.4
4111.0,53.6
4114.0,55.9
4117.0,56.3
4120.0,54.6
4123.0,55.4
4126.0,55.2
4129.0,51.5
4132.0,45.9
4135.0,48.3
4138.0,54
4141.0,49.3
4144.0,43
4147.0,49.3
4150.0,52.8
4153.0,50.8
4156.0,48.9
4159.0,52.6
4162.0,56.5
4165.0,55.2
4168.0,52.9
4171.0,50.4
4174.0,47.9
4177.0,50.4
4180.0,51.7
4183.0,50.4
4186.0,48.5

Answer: 35.4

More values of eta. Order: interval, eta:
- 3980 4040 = 52.2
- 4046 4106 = 57.8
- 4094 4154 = 55.9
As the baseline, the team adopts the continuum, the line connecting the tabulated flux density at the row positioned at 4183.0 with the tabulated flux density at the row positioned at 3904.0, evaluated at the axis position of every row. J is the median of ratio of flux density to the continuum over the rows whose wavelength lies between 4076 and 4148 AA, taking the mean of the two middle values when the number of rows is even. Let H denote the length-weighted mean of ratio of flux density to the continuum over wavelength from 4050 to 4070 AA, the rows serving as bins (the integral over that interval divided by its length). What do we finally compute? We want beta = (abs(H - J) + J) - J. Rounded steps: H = 1.12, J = 1.21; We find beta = 0.09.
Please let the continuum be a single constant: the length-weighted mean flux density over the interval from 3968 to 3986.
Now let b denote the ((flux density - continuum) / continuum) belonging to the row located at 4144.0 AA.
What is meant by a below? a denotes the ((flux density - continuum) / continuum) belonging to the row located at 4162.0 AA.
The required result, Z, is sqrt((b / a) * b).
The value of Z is 0.44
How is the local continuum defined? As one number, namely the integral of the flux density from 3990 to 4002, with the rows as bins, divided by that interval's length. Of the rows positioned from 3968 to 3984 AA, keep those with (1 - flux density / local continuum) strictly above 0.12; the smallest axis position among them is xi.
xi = 3970.0 AA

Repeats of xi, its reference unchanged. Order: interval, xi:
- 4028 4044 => 4033.0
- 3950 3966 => 3952.0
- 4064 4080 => 4066.0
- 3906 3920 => 3907.0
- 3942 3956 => 3943.0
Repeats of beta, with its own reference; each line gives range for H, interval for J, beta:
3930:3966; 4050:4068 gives 0.36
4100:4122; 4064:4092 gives 0.09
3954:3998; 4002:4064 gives 0.27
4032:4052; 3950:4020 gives 0.10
